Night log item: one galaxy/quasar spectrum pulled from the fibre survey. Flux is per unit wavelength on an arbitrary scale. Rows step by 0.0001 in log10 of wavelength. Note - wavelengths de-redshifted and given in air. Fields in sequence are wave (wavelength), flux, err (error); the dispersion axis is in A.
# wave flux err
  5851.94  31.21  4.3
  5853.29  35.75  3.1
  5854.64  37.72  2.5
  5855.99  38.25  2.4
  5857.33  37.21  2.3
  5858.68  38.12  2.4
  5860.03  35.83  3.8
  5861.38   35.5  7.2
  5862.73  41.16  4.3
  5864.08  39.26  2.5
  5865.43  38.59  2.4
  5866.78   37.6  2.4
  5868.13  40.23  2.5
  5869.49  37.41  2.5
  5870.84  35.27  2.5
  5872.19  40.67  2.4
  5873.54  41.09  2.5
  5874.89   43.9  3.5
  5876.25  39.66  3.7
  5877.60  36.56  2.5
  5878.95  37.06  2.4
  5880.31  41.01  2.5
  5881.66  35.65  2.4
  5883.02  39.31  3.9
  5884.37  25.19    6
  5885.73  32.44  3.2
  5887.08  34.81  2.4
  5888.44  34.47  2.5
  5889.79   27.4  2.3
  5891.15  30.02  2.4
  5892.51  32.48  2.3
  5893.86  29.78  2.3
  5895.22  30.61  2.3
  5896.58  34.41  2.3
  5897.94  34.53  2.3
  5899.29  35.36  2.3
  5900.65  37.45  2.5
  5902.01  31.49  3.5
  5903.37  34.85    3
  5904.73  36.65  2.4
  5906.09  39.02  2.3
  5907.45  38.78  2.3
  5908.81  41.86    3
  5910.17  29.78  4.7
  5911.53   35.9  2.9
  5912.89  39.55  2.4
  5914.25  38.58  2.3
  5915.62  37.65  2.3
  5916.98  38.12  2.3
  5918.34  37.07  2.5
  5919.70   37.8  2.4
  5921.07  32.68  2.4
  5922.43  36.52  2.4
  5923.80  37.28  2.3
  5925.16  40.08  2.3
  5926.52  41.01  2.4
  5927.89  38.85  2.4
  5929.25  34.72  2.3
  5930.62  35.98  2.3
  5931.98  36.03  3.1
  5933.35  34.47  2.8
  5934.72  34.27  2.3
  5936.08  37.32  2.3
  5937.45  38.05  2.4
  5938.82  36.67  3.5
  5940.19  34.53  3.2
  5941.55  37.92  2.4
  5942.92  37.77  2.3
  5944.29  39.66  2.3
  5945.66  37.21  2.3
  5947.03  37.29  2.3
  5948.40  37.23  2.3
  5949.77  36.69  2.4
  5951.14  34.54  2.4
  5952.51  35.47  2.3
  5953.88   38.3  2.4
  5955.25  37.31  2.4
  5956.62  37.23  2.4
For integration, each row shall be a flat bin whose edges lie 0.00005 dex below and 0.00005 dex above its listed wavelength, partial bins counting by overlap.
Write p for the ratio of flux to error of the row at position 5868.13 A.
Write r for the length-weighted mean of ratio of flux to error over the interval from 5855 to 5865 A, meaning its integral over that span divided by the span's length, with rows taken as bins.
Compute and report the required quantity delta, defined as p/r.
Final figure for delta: 1.27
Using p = 16.1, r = 12.7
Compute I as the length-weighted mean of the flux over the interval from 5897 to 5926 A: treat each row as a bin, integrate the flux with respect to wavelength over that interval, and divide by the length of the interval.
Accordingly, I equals 36.7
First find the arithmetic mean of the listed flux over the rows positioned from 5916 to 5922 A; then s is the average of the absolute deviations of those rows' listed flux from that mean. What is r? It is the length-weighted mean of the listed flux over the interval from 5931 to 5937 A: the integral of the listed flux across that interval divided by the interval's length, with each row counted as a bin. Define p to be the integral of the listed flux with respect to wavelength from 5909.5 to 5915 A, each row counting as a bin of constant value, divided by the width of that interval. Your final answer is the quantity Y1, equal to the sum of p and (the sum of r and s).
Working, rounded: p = 36.0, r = 35.7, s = 1.9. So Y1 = 73.5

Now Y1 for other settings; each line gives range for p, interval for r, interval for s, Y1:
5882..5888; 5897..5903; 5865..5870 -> 68.8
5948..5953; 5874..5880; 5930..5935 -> 76.2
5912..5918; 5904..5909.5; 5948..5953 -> 78.3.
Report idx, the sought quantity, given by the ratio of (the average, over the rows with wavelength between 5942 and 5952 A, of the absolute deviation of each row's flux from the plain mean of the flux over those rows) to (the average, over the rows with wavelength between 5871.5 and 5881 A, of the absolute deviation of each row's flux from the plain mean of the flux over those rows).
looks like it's 0.47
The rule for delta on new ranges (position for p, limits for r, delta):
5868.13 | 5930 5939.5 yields 1.16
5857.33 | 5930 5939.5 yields 1.17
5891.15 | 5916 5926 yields 0.80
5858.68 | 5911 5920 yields 1.02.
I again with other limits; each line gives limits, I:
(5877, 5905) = 33.8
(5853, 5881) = 38.5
